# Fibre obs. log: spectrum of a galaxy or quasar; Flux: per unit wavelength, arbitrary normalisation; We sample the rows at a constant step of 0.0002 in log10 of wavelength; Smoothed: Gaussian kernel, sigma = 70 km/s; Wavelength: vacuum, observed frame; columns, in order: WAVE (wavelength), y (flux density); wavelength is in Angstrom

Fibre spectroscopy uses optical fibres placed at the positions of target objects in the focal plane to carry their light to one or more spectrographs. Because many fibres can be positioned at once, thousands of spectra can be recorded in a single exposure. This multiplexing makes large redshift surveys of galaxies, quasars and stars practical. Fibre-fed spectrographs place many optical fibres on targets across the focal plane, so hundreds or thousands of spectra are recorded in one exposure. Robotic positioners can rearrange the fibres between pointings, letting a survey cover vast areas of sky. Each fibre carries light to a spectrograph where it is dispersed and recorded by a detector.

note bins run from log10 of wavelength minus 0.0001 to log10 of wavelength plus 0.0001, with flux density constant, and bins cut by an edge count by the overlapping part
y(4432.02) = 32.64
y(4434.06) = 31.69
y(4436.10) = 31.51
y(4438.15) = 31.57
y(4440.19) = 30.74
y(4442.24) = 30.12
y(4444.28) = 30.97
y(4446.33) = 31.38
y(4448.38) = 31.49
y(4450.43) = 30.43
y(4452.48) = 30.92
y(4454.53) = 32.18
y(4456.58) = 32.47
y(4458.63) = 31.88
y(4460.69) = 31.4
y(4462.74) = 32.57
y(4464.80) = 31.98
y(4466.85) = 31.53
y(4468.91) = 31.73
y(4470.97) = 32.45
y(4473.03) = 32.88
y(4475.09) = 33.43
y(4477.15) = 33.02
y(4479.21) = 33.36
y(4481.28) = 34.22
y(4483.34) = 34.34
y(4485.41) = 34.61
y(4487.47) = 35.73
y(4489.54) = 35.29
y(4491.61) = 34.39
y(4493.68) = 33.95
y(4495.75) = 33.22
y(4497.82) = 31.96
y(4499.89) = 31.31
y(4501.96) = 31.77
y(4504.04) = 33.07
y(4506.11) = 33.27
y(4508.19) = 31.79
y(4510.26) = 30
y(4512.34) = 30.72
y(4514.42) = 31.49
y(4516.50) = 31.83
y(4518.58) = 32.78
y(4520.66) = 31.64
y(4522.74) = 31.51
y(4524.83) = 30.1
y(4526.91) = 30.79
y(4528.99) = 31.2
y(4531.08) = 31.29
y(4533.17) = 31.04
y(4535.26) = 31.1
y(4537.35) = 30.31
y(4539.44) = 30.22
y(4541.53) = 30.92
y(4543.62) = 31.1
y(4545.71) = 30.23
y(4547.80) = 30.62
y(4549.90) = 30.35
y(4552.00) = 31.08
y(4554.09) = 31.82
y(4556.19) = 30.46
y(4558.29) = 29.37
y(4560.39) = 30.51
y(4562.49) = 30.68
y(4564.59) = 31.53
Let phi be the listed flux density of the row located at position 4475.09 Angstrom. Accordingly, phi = 33.43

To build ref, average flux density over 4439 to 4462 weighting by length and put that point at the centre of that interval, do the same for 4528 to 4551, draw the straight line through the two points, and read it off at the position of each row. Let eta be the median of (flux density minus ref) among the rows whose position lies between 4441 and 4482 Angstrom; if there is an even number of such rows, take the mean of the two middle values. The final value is 0.7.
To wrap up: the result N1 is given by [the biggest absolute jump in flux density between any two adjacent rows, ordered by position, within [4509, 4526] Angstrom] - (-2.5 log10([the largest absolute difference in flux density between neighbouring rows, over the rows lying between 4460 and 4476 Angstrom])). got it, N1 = 1.6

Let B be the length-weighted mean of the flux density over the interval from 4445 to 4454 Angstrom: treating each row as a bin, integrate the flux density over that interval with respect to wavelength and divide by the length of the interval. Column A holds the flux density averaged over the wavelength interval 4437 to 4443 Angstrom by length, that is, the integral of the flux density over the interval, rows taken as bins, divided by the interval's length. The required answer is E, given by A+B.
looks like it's 61.9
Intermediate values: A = 30.8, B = 31.1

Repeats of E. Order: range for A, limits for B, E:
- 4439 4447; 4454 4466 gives 62.9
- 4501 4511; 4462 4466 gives 64.3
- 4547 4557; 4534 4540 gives 61.4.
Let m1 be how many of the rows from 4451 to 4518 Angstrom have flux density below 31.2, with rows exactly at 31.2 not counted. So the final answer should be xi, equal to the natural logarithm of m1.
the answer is 1.1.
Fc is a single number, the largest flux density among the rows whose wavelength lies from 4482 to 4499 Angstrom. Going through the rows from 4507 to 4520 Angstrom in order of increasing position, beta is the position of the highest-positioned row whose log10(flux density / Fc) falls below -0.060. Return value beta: 4512.34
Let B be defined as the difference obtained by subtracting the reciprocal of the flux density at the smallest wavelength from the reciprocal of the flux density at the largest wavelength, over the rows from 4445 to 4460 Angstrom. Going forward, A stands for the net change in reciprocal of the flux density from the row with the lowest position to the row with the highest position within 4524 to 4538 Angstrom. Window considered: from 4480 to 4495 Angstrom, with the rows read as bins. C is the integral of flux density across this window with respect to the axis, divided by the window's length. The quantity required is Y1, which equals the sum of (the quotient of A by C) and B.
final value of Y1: -0.0005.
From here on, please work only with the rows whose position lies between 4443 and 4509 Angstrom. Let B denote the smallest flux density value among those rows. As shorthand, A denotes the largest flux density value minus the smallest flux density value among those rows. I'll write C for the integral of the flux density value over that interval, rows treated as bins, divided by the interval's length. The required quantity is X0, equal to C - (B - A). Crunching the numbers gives 7.5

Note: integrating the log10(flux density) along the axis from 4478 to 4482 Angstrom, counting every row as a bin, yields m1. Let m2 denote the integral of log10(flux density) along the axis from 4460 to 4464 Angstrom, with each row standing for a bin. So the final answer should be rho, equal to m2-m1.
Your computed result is -0.08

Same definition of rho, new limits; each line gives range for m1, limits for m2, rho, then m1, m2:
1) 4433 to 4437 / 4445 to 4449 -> -0.03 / 6.01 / 5.98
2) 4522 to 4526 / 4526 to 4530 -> 0.03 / 5.95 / 5.97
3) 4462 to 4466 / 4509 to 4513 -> -0.10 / 6.04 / 5.94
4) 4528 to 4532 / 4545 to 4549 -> -0.04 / 5.97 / 5.93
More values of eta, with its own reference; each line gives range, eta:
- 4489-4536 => 0.8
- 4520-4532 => 0.4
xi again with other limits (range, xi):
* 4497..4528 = 1.4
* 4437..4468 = 1.6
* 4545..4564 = 2.1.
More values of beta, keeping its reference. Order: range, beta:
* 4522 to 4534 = 4533.17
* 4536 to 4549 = 4547.80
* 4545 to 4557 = 4556.19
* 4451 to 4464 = 4452.48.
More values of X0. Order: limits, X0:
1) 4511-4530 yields 3.9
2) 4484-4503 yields 6.7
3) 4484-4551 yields 7.6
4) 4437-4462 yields 3.5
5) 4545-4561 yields 3.6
